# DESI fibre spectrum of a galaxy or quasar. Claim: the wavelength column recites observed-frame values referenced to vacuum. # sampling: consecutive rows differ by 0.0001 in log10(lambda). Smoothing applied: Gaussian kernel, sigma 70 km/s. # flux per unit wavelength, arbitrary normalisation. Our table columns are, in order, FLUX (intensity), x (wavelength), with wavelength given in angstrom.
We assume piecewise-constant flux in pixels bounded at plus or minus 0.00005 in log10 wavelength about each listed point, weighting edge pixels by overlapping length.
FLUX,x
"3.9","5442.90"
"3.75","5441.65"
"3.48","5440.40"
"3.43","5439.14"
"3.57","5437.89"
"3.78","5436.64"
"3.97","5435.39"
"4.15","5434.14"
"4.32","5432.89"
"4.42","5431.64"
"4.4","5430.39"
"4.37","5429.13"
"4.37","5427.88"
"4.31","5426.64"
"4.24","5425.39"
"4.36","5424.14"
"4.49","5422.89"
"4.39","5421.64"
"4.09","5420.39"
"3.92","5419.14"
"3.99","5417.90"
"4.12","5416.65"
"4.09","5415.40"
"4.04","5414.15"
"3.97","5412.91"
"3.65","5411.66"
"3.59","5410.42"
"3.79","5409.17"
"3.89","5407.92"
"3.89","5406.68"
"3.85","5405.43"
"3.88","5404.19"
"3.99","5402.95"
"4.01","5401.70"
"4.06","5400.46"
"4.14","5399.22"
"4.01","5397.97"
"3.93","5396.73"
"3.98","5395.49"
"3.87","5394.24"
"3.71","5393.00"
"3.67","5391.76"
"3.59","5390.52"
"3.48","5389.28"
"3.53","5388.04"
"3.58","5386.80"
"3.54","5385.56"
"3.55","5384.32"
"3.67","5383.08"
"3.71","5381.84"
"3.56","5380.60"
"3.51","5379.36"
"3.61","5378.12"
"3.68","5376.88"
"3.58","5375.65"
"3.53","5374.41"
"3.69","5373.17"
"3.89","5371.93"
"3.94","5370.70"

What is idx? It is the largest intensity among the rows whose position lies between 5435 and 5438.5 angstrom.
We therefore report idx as 3.97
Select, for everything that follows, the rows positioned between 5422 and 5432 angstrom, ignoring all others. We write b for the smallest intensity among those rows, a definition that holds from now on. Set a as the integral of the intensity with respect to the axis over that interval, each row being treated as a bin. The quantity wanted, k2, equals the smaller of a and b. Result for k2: 4.24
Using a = 43.7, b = 4.24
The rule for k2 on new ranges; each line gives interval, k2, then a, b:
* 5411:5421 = 3.65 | 39.8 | 3.65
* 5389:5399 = 3.48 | 38.0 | 3.48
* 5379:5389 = 3.51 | 35.8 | 3.51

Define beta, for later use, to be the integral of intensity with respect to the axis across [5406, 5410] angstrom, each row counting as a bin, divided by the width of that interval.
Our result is 3.83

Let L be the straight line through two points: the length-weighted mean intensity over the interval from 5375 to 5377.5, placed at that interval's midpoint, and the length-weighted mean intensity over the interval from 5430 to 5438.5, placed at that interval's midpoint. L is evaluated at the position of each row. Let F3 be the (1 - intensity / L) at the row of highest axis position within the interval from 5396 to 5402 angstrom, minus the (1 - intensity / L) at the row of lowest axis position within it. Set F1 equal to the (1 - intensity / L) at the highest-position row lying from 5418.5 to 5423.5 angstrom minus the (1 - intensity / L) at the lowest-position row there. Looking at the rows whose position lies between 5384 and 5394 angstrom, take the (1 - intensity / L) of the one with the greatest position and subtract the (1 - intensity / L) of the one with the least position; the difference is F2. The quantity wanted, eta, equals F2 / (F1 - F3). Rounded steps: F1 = -0.14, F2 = -0.03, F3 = -0.01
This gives 0.20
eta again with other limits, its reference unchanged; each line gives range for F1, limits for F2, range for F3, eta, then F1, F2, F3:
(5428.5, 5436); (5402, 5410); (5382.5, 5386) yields 0.91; 0.11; 0.06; 0.04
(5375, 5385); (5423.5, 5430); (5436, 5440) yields -0.12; 0.03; 0.01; 0.09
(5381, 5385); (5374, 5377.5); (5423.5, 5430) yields -0.89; 0.05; -0.04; 0.01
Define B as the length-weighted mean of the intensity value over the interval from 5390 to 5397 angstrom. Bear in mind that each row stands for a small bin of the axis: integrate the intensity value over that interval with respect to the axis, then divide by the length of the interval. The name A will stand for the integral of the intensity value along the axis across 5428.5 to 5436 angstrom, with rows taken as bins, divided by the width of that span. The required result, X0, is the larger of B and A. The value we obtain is 4.27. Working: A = 4.3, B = 3.79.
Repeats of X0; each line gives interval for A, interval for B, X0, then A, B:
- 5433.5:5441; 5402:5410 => 3.88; 3.7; 3.88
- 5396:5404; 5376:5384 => 4.02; 4.0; 3.62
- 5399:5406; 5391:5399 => 3.99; 4.0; 3.87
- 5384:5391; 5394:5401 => 4.00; 3.5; 4.00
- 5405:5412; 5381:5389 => 3.78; 3.8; 3.59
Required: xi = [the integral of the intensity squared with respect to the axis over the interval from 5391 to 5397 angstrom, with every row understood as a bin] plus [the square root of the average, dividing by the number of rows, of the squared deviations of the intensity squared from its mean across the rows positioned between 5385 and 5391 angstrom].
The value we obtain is 88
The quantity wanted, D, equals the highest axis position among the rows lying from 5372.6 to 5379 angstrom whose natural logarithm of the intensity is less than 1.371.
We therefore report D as 5378.12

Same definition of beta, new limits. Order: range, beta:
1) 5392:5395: 3.78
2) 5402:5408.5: 3.91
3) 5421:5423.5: 4.43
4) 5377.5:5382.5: 3.59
